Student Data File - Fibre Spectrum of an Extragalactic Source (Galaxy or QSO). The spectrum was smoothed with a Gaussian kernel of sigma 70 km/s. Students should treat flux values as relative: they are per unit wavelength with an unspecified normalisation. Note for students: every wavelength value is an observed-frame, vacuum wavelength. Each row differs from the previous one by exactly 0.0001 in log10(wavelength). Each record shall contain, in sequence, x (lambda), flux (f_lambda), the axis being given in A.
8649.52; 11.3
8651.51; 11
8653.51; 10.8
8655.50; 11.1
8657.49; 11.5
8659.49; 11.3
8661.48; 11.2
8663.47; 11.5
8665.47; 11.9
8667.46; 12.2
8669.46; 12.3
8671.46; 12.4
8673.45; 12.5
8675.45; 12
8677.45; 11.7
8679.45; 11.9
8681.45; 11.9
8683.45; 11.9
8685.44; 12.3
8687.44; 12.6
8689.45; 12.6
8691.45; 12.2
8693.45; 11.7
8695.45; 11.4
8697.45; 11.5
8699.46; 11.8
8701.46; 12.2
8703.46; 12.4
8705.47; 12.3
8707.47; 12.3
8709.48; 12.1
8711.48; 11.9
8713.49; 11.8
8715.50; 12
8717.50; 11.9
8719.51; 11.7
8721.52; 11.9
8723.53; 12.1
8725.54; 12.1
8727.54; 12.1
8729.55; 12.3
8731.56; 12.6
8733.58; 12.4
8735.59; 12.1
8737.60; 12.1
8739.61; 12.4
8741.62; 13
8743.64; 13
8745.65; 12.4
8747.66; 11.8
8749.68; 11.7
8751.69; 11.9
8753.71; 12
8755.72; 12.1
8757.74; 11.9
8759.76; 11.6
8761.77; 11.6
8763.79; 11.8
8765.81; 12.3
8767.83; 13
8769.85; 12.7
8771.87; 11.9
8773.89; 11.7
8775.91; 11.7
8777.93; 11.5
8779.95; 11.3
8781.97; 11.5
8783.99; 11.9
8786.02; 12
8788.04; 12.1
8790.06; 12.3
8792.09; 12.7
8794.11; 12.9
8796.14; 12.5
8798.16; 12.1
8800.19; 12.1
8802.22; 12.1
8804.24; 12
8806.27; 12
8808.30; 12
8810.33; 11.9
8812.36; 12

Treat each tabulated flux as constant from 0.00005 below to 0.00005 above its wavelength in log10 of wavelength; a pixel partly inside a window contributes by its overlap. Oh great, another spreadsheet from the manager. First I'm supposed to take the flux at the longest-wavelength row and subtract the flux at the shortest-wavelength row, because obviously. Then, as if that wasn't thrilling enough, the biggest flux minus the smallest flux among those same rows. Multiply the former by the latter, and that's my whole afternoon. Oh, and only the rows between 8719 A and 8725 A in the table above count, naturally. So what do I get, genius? 0.16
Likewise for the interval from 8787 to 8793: 0.36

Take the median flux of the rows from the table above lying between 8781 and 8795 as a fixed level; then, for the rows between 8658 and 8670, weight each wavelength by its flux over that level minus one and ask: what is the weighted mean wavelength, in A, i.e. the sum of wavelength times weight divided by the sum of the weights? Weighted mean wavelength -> 8660.7 A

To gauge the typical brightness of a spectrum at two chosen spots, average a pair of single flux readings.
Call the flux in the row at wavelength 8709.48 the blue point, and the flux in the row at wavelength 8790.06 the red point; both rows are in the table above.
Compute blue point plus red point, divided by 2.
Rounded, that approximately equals 12.2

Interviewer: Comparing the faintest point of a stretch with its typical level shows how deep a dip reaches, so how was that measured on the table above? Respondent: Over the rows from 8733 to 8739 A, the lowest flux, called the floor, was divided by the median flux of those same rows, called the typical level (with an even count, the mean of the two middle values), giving 1.000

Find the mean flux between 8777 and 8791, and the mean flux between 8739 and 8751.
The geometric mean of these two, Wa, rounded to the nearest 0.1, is 12.1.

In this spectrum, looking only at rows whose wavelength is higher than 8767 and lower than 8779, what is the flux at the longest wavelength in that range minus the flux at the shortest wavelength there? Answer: -1.5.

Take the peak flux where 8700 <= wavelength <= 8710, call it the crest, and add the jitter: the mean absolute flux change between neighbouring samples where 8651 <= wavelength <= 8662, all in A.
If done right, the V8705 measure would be 12.6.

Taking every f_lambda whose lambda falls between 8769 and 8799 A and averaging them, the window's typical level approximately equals 12.1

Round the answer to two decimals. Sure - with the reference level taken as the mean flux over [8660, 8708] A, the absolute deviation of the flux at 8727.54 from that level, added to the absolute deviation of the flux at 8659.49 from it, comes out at 0.80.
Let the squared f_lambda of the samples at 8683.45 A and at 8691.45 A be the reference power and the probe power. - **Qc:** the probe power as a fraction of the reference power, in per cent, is 105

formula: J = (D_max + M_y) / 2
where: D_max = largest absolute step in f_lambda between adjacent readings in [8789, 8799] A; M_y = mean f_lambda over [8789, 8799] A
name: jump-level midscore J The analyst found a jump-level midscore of 6.45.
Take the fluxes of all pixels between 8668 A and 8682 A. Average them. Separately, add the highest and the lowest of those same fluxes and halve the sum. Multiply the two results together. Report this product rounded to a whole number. 146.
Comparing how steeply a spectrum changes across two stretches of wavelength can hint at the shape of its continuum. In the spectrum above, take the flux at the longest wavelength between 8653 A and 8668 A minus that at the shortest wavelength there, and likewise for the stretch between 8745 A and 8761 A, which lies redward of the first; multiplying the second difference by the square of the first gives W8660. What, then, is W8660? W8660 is -1.6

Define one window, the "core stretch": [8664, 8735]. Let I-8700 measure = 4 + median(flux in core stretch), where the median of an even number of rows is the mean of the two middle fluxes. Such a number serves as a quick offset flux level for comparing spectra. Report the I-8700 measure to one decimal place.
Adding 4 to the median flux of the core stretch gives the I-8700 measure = 16.1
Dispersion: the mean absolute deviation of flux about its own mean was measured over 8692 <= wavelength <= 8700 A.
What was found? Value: 0.15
